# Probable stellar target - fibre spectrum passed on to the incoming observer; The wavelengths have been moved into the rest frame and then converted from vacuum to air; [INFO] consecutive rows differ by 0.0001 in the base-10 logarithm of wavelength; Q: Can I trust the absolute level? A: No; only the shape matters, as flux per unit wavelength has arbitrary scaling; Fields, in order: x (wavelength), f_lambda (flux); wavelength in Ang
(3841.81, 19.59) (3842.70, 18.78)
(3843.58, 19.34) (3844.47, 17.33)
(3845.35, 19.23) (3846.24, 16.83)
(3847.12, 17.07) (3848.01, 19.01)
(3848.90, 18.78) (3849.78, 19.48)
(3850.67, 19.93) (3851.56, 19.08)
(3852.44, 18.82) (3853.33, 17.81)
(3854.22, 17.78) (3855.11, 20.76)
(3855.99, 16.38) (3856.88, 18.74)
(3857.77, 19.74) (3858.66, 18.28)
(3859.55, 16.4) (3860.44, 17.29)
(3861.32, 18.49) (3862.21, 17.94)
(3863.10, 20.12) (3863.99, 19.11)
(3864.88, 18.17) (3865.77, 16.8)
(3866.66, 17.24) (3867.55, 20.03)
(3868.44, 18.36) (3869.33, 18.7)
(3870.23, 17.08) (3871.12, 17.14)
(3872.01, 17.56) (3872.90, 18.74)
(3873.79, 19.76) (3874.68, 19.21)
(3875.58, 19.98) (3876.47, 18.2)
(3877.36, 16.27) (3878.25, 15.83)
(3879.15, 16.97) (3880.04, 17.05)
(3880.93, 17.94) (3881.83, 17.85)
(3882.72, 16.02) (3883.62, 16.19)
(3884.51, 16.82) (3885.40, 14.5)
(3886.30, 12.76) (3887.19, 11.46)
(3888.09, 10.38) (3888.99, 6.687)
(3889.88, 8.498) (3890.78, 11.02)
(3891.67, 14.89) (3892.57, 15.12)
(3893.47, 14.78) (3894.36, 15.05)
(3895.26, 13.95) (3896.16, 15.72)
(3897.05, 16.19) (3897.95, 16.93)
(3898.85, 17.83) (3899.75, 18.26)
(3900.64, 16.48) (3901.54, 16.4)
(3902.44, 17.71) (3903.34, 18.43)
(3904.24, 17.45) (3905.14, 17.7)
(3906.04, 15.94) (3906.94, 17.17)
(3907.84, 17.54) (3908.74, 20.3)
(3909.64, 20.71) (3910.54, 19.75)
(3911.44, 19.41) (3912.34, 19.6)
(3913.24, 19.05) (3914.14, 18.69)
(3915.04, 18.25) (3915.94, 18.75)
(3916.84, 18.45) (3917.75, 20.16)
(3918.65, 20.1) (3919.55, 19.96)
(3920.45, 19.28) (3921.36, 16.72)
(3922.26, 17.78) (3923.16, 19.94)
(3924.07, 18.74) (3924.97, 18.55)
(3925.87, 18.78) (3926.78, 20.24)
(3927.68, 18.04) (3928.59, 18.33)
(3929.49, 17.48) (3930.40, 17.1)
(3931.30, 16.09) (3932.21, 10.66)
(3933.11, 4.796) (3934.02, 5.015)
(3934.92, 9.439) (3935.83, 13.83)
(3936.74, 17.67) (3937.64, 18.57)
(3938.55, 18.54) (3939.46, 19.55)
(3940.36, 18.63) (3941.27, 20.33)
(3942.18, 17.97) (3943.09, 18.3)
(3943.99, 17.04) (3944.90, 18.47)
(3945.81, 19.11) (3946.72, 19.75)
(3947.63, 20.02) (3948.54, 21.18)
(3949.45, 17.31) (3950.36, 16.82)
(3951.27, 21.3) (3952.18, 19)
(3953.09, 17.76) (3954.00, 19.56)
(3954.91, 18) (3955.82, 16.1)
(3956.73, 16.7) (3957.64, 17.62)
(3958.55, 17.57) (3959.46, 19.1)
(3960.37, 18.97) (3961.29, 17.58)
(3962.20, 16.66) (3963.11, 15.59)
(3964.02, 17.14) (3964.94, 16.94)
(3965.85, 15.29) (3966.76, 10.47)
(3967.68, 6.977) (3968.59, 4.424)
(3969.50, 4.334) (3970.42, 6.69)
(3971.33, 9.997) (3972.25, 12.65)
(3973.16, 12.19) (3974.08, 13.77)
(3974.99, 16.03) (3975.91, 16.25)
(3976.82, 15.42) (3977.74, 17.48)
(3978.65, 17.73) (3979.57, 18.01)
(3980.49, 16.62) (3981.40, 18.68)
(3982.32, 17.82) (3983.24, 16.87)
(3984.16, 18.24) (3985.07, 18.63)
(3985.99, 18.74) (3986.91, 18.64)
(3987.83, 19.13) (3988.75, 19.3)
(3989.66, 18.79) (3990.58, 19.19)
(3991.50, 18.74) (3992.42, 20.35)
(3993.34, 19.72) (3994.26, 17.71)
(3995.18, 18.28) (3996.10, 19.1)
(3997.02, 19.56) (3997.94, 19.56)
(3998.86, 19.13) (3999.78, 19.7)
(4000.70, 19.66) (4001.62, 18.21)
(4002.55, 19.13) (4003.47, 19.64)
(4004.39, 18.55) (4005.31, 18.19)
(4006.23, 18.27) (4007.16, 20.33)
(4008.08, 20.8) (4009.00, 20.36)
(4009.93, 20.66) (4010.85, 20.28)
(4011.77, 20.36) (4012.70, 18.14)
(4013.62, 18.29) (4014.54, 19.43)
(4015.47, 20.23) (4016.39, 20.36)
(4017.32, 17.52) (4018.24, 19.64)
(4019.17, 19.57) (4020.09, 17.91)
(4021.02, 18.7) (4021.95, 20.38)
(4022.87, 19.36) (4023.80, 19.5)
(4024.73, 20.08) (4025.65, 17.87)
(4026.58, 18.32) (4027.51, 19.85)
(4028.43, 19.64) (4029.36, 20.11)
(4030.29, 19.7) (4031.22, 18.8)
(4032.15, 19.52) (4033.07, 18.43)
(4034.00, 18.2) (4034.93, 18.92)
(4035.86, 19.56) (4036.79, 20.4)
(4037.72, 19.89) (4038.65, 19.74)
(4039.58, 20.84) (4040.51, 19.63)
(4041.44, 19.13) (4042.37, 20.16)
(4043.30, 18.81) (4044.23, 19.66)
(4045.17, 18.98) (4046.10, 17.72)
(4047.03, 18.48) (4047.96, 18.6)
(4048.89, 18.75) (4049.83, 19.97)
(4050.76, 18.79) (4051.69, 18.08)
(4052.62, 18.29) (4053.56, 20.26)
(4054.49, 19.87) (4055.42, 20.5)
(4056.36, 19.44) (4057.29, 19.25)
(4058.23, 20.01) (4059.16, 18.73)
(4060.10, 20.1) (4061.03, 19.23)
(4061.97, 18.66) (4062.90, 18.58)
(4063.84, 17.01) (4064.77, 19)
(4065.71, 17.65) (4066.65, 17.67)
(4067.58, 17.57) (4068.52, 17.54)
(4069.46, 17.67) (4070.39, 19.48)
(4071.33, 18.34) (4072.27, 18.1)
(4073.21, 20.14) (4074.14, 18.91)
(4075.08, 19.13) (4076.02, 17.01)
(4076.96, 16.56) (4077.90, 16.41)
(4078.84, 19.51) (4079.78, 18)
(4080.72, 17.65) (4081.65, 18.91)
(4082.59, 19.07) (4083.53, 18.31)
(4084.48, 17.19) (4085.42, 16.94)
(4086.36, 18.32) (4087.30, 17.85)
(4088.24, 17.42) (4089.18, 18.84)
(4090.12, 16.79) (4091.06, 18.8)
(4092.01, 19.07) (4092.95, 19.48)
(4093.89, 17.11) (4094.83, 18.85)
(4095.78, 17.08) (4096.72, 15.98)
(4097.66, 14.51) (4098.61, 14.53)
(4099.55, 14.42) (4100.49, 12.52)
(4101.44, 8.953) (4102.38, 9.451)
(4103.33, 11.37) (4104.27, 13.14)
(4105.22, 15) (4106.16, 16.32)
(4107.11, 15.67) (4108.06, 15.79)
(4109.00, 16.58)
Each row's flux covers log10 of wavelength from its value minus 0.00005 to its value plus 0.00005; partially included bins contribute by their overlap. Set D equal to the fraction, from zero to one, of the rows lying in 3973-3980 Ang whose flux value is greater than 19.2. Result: 0.00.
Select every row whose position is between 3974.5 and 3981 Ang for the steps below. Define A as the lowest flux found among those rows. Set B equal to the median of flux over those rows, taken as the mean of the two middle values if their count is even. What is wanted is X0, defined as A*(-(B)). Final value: -256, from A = 15.42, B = 16.6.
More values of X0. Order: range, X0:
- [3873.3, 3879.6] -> -288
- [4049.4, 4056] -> -359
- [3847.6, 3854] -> -339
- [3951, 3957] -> -290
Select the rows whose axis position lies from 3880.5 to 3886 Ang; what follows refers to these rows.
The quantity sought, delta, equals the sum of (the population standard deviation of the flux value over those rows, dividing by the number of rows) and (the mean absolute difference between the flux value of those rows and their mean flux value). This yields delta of 2.2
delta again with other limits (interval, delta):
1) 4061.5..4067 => 1.4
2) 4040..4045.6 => 0.9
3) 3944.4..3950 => 2.2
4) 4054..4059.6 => 1.1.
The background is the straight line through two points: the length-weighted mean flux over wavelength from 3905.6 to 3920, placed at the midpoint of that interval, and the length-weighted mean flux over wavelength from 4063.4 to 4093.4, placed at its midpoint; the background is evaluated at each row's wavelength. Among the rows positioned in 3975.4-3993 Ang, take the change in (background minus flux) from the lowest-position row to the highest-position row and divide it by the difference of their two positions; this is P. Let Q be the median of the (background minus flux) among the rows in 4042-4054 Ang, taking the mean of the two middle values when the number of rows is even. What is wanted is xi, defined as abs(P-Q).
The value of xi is 0.2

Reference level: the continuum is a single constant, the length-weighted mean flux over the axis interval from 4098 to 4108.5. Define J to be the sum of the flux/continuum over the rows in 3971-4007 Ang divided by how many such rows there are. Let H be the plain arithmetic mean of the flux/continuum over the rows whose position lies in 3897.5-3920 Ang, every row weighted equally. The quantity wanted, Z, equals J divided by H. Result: 0.96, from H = 1.38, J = 1.33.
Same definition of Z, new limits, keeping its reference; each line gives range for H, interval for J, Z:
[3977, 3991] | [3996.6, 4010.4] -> 1.07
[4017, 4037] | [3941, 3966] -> 0.94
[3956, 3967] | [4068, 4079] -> 1.10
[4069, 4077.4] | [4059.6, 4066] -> 1.01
